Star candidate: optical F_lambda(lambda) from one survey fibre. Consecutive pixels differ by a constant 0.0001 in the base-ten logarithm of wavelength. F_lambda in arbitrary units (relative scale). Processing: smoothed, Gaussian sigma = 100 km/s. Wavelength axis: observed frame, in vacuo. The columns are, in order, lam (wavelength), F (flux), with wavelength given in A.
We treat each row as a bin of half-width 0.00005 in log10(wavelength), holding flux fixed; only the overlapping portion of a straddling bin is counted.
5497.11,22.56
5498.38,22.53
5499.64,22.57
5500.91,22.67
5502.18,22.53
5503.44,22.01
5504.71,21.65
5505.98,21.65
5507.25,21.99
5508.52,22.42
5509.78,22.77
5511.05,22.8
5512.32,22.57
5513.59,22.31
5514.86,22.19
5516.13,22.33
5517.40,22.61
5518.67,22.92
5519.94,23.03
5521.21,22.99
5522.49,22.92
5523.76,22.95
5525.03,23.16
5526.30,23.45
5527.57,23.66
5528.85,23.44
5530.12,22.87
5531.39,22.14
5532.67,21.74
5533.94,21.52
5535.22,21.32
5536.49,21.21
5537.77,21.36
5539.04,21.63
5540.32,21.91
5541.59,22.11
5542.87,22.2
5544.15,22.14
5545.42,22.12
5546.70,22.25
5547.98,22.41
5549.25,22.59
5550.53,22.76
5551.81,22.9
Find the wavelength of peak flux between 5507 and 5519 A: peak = 5518.67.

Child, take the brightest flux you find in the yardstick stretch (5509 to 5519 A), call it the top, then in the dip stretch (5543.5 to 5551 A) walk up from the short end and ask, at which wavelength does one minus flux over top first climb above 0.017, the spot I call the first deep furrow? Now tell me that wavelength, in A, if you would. 5544.15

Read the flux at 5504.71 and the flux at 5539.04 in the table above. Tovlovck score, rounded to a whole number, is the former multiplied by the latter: 468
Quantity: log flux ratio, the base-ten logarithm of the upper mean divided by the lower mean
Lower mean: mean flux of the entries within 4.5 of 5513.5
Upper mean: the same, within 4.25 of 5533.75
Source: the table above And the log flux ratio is -0.015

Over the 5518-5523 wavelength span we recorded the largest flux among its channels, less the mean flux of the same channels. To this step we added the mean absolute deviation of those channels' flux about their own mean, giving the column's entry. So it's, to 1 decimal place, 0.1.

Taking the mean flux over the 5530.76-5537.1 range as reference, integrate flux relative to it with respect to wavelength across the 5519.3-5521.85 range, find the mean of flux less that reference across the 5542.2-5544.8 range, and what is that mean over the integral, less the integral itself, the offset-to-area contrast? -2.5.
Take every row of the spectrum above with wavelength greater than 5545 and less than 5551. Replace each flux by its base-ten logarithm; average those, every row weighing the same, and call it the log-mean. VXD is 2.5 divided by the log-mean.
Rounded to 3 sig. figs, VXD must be 1.85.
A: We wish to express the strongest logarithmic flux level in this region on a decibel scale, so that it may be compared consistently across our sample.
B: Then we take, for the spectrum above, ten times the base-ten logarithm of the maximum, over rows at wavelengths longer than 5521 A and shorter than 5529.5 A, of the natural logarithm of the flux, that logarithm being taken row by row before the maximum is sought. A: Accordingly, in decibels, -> 5.00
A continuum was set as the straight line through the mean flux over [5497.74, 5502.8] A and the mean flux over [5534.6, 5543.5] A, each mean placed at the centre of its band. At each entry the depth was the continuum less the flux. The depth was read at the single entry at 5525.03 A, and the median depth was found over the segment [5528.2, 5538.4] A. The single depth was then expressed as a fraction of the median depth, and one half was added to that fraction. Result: -5.9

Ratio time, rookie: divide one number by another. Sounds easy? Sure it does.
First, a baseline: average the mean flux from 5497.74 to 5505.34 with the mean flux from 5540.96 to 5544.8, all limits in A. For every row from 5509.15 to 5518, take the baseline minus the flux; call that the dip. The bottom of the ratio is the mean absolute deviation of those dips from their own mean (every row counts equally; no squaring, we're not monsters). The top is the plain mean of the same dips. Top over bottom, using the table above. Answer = -1.4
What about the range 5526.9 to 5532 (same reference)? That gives -1.5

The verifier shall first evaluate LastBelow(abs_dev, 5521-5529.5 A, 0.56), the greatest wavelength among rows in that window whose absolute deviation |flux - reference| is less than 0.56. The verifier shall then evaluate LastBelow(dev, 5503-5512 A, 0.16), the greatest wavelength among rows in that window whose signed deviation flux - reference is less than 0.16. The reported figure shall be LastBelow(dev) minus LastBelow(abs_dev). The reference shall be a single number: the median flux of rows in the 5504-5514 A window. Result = -14.0 A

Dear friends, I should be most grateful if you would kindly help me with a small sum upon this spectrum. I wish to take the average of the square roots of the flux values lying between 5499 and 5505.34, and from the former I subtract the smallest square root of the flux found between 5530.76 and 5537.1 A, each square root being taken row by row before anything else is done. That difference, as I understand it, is 0.12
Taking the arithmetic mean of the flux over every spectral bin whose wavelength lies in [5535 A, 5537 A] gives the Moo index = 21.3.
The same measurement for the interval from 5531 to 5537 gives 21.6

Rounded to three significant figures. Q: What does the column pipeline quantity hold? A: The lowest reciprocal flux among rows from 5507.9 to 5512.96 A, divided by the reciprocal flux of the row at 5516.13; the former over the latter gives 0.979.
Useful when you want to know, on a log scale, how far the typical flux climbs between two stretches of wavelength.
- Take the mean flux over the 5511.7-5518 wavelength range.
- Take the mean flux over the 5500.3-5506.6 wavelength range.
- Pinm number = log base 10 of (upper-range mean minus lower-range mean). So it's -0.52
